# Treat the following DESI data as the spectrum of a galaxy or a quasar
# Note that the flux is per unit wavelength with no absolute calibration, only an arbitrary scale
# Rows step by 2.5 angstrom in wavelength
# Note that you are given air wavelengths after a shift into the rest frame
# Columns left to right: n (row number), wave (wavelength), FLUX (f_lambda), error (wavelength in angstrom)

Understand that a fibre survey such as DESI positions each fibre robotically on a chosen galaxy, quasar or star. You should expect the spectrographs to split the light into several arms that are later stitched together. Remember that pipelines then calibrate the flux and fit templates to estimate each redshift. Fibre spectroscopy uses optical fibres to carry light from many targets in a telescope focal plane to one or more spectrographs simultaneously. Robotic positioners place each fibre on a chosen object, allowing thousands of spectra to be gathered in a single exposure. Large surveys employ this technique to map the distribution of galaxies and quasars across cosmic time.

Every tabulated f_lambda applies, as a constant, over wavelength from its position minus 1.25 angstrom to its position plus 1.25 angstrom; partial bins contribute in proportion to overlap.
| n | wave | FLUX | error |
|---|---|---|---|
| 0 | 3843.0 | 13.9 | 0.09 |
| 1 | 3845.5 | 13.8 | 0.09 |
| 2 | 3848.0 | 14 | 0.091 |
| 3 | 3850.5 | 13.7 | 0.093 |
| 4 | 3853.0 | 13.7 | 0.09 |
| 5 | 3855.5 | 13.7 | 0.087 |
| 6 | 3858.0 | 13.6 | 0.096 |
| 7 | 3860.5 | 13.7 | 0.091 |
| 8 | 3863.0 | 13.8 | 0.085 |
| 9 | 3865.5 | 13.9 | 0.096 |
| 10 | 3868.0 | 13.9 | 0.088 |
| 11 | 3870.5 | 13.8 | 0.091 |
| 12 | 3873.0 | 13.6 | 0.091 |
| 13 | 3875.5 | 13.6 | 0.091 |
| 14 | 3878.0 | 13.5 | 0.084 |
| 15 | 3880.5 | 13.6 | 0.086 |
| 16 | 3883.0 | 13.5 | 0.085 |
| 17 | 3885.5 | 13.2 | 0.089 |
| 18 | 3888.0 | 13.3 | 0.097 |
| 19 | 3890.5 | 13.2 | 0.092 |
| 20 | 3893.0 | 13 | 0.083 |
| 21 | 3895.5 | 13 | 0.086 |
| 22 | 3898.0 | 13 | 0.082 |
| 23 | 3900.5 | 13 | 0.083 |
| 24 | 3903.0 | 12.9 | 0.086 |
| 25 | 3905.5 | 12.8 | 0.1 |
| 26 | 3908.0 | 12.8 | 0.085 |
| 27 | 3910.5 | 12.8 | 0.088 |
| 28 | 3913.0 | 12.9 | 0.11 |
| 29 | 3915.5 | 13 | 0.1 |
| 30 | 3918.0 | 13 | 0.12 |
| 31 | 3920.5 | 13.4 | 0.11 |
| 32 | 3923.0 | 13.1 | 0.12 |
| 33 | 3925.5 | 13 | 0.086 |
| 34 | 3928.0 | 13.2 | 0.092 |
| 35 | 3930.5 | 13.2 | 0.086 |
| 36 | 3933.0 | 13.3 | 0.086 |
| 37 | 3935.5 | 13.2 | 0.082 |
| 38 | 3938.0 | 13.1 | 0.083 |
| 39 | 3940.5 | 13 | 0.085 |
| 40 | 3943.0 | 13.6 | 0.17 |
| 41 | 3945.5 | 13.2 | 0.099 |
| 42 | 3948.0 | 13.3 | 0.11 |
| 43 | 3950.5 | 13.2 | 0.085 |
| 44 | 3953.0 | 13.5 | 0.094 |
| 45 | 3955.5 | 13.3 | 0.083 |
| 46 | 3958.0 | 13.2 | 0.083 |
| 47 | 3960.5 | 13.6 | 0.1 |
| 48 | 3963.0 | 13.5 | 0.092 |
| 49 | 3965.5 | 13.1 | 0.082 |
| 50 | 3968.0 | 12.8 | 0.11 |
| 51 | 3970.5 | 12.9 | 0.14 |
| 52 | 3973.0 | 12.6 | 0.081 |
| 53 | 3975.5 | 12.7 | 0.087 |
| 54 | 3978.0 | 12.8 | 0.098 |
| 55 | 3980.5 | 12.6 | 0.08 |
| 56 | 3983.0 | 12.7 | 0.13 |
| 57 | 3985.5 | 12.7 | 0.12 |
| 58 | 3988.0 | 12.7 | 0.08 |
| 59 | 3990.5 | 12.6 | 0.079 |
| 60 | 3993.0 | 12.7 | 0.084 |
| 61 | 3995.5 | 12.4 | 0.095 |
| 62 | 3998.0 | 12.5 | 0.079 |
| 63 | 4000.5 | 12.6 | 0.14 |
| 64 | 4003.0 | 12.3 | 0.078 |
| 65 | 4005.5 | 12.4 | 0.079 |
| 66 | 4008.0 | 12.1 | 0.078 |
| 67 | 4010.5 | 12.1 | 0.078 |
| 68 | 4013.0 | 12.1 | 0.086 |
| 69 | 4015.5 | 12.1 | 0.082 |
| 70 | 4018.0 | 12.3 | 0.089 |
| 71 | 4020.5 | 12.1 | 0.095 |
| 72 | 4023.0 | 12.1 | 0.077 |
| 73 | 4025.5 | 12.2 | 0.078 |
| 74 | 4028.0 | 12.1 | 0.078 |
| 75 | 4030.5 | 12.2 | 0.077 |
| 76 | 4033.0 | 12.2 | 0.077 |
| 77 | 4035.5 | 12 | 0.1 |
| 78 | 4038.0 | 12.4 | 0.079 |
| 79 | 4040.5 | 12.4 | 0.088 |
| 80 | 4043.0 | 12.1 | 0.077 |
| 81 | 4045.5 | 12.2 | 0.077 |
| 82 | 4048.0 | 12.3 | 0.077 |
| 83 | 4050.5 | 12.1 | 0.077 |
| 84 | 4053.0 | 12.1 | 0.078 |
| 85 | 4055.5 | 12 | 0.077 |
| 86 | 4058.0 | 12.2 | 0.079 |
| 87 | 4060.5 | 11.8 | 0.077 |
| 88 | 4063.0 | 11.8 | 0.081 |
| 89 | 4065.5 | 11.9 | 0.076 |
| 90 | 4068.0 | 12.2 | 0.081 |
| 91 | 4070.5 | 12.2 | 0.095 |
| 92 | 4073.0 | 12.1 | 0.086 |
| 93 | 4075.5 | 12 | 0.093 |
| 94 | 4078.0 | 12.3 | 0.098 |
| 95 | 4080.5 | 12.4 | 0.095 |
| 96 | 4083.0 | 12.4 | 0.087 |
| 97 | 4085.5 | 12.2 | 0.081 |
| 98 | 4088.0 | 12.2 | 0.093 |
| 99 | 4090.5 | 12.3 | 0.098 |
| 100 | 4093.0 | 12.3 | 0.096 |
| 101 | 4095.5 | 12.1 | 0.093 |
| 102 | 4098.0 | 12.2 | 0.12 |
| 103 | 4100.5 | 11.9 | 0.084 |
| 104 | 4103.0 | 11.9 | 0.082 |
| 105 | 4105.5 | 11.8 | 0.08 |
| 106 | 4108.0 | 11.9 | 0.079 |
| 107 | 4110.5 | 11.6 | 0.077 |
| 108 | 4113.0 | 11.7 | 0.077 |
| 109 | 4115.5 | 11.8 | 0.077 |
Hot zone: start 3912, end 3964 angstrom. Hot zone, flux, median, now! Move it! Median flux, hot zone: 13.2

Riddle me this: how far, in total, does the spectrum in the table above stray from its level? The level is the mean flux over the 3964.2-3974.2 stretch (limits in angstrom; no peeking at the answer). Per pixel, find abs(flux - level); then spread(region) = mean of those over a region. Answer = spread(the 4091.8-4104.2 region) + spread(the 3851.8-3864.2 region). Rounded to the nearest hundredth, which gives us 1.62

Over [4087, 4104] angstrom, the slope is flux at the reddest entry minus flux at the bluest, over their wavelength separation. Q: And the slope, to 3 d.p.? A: -0.020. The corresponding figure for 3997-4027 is -0.011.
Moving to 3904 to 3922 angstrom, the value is 0.040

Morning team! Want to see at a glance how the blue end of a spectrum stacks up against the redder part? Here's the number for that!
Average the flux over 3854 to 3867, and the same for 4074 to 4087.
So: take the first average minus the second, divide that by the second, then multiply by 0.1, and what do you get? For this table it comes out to 0.012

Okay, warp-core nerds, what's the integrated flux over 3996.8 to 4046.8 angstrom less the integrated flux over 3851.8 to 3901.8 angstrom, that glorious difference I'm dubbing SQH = -63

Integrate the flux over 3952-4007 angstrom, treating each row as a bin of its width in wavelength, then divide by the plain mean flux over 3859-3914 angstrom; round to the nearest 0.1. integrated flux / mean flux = 53.0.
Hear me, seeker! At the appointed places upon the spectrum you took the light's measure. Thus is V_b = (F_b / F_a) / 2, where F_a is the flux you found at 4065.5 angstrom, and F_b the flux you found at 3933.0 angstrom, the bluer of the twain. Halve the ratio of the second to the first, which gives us 0.56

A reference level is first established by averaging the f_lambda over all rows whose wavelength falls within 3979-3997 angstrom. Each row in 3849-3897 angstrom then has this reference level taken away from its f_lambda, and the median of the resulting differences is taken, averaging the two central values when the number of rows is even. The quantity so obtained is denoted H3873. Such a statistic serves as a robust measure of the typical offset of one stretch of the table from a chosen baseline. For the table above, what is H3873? 1.0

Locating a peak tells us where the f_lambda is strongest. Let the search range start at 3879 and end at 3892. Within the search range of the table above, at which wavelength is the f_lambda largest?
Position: 3880.5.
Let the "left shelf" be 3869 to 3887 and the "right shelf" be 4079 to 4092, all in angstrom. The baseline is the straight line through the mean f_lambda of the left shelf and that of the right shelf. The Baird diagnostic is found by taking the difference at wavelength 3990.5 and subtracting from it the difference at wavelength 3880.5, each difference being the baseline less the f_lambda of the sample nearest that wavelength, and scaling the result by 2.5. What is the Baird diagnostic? 0.85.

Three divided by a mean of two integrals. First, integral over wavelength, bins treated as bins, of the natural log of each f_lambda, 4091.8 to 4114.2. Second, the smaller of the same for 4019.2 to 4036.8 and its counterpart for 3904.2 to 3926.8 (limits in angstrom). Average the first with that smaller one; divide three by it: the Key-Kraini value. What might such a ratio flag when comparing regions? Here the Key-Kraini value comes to 0.060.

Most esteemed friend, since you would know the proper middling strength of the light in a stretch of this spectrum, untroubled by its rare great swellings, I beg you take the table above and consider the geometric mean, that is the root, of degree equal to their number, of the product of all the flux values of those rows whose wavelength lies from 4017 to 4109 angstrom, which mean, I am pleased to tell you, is 12.1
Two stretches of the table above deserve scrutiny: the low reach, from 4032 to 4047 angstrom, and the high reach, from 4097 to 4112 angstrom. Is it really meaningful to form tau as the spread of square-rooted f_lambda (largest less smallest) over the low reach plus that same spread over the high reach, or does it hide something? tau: 0.144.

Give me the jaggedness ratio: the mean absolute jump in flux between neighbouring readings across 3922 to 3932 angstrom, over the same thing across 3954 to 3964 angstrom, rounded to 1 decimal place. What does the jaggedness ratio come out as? 0.5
